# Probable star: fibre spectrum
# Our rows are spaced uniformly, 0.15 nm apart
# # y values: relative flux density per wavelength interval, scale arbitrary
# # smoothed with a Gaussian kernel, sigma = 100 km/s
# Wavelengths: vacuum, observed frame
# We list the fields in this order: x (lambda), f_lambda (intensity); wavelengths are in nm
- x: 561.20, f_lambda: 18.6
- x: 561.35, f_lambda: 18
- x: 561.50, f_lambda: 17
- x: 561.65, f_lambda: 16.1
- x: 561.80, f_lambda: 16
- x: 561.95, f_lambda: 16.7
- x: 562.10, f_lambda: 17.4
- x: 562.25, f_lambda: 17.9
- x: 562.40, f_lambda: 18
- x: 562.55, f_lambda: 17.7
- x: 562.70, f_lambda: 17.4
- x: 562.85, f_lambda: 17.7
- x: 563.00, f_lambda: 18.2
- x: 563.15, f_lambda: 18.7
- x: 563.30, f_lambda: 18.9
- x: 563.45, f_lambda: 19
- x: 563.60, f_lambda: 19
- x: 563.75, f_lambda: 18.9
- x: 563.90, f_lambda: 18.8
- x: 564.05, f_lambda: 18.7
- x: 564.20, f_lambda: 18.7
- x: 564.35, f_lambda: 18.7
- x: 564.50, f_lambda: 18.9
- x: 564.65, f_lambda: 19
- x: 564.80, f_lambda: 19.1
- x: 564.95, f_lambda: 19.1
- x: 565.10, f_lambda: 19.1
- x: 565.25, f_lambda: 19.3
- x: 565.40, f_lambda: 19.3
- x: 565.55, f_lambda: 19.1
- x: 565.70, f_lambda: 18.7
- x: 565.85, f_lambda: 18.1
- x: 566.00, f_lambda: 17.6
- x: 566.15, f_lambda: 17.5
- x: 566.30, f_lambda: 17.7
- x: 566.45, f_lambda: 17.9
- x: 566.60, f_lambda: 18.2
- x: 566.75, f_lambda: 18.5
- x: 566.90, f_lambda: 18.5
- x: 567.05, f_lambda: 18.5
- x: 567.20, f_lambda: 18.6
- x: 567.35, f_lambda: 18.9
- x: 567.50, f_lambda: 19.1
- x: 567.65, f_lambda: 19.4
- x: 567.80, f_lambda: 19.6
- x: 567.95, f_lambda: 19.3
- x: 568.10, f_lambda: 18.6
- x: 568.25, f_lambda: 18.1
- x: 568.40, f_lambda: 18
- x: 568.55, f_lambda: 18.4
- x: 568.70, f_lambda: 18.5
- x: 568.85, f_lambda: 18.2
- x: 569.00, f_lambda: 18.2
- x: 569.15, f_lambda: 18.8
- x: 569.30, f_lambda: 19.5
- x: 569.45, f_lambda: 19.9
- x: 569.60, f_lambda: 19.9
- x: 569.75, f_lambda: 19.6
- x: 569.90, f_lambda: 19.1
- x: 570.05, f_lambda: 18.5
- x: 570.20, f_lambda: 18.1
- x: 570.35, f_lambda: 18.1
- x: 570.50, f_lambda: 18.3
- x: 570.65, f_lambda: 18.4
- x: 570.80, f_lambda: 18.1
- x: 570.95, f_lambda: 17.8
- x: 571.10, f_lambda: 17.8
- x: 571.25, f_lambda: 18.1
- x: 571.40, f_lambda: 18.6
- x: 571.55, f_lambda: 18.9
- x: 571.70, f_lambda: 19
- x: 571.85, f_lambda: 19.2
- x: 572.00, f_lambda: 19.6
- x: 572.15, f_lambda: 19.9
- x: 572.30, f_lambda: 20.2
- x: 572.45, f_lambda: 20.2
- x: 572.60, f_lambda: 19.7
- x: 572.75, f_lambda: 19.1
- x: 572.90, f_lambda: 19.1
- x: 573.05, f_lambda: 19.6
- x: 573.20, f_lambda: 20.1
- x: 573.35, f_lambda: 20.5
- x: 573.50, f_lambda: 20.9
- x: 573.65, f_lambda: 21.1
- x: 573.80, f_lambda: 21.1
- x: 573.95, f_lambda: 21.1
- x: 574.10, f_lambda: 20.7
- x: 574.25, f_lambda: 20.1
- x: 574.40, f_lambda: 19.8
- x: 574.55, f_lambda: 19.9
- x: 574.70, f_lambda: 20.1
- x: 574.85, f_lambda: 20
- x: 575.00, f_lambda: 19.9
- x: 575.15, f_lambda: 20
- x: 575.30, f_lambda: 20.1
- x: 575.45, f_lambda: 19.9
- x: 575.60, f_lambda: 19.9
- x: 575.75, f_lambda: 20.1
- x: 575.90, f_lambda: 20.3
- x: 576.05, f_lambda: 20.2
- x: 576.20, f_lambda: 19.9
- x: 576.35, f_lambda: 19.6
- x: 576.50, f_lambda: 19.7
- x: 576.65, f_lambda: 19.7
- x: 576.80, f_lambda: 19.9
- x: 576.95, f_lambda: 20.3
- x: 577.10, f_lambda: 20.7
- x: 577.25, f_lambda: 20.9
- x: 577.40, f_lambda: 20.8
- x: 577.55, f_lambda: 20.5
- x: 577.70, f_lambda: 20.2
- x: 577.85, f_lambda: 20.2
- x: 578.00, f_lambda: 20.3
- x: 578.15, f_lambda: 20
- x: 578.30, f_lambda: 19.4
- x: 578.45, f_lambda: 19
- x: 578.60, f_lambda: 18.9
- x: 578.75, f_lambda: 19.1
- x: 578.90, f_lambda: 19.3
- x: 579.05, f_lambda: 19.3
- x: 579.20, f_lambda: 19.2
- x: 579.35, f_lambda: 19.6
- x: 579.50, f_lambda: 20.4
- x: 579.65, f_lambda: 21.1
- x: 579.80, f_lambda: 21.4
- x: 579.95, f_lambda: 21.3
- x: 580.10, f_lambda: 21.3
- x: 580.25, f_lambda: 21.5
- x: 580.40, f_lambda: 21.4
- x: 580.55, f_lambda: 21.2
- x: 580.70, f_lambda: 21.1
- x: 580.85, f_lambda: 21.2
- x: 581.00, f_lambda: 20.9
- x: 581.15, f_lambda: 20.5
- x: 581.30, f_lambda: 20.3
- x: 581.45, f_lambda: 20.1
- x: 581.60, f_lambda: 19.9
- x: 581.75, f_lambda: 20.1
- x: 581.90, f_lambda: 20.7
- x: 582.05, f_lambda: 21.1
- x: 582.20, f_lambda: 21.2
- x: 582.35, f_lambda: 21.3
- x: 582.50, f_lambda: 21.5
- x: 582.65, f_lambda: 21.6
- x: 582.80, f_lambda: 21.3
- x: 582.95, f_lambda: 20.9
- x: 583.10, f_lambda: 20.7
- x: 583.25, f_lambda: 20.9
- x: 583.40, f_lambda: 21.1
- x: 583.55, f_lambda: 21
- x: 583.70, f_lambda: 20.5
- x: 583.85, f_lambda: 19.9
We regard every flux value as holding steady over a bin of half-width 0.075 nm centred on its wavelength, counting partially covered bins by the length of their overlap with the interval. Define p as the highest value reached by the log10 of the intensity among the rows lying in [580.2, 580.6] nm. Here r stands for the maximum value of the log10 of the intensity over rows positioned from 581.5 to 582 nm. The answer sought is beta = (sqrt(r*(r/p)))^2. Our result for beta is 1.300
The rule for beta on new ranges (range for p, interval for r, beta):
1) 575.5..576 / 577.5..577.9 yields 1.316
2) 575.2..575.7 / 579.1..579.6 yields 1.316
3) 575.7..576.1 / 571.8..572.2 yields 1.290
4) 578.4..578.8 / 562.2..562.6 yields 1.230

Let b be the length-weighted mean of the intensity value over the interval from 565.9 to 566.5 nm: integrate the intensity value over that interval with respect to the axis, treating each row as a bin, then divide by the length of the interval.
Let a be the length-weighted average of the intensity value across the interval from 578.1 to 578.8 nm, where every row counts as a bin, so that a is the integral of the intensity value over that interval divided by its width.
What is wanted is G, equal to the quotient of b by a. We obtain 0.92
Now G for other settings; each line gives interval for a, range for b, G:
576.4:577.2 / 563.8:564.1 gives 0.93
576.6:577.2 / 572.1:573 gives 0.97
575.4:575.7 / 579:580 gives 1.02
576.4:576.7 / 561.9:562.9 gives 0.89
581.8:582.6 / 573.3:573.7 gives 0.99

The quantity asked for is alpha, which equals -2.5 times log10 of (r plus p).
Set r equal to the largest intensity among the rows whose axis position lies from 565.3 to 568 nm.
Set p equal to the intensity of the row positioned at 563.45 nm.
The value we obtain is -3.97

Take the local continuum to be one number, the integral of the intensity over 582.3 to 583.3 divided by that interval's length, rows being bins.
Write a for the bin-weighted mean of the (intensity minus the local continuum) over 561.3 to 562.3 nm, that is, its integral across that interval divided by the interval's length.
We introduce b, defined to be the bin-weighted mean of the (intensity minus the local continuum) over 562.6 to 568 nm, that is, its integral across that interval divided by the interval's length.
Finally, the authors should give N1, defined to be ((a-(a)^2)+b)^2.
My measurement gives 597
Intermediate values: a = -4.2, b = -2.5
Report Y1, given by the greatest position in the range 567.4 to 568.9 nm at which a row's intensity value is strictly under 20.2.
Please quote 568.85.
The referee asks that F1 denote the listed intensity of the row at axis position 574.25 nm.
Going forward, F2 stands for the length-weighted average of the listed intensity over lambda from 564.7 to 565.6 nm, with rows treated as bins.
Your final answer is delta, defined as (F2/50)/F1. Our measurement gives 0.0191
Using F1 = 20.1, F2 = 19.2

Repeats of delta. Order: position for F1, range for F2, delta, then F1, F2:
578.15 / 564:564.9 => 0.0189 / 20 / 18.9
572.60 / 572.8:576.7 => 0.0204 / 19.7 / 20.1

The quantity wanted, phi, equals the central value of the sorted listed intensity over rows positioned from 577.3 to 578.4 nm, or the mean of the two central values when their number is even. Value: 20.2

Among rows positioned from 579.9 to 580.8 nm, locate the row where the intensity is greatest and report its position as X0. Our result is 580.25 nm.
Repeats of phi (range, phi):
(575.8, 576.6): 19.9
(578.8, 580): 20.0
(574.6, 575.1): 20.0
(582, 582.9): 21.3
